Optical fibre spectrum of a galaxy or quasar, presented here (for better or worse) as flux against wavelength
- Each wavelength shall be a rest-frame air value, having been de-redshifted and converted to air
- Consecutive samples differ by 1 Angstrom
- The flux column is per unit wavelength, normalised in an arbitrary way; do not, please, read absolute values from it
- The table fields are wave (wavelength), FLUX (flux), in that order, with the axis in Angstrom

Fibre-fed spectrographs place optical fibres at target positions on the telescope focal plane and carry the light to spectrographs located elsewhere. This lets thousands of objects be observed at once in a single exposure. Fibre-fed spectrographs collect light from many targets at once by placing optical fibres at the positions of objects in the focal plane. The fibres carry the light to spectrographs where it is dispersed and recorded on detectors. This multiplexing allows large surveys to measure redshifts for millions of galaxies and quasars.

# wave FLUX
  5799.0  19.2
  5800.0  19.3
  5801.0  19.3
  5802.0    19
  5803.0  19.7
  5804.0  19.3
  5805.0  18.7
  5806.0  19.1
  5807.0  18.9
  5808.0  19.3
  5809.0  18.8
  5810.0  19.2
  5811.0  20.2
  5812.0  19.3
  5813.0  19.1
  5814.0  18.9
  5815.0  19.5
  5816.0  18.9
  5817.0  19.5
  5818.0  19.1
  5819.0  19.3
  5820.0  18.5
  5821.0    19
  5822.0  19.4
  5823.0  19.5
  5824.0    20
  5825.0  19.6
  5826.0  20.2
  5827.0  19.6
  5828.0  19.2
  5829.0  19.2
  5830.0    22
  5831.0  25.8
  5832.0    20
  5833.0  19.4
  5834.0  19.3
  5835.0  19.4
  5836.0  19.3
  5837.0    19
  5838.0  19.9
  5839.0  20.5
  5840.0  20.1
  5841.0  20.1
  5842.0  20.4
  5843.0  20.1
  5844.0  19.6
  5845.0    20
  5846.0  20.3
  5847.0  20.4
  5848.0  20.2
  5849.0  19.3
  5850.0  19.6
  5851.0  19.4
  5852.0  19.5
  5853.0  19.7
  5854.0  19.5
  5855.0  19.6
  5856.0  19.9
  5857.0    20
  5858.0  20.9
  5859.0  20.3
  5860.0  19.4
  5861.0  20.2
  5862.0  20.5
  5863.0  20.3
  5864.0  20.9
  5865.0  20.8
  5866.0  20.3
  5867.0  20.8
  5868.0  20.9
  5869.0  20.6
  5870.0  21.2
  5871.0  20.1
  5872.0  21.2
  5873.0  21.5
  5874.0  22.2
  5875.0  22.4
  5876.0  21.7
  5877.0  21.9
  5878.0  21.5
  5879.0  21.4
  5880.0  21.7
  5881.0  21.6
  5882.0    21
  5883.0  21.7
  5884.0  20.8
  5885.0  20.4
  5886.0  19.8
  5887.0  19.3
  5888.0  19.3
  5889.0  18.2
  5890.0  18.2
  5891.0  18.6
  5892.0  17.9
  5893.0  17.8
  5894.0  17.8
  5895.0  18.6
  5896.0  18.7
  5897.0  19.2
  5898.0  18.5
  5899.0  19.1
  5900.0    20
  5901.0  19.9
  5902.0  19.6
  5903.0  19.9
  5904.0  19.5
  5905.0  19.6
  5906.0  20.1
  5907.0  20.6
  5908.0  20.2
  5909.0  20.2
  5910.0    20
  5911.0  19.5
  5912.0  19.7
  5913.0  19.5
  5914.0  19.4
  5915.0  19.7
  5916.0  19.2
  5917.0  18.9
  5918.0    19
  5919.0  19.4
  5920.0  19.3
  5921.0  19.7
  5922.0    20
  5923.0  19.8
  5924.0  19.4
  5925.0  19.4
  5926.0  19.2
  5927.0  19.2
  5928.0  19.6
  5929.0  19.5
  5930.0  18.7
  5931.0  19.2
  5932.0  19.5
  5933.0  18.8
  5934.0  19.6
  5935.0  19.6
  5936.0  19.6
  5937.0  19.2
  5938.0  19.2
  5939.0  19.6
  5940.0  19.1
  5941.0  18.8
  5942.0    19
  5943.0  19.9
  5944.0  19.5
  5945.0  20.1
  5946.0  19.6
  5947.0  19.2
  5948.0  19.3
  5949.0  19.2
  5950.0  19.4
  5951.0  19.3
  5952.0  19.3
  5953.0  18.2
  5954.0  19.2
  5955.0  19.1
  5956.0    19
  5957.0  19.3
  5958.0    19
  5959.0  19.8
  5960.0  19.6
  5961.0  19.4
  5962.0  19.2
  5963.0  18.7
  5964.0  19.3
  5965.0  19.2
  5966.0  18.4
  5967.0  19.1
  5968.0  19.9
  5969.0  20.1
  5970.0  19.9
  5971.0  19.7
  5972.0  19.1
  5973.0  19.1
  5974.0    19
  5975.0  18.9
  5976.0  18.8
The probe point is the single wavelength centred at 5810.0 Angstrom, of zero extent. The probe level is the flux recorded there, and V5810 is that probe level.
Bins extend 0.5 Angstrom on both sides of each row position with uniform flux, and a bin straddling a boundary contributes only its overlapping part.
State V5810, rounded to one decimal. 19.2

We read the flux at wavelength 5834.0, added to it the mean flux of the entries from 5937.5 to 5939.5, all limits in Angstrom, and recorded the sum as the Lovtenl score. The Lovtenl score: 38.7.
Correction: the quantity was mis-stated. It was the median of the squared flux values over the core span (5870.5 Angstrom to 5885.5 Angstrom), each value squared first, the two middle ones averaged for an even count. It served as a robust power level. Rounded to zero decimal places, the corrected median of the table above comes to 462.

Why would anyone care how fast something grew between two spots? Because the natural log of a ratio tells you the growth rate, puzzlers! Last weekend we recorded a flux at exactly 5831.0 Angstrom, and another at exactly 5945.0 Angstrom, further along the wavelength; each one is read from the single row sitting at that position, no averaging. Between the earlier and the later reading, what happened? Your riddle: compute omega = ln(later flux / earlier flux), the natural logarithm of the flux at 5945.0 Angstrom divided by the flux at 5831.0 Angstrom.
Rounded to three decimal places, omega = -0.250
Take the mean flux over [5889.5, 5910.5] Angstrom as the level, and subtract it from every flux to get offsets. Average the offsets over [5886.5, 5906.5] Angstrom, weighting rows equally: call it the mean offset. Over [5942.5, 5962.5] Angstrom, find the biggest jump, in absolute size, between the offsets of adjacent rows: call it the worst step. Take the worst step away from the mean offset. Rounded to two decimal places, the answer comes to -1.35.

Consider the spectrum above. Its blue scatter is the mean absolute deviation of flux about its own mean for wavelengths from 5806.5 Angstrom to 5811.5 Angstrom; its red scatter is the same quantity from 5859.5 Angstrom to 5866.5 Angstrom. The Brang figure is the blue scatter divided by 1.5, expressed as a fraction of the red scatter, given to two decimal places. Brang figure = 0.75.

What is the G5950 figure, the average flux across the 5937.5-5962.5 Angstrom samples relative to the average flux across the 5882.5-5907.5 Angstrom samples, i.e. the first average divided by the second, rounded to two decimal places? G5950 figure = 1.00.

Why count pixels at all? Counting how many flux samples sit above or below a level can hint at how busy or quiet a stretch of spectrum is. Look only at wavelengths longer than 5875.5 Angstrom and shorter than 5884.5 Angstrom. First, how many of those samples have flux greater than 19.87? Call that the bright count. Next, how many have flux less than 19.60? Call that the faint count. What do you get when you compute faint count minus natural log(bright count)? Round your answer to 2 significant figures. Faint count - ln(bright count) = -2.2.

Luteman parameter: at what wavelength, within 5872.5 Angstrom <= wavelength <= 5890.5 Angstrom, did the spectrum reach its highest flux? 5875.0 Angstrom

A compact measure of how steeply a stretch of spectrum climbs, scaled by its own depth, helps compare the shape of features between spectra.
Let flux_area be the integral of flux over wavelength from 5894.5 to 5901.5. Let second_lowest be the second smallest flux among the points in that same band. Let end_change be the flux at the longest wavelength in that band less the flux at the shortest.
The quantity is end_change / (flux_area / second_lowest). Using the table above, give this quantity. 0.18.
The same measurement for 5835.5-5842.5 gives 0.15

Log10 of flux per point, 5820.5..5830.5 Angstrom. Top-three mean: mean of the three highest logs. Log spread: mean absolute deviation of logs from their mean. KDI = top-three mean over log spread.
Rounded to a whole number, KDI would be 106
